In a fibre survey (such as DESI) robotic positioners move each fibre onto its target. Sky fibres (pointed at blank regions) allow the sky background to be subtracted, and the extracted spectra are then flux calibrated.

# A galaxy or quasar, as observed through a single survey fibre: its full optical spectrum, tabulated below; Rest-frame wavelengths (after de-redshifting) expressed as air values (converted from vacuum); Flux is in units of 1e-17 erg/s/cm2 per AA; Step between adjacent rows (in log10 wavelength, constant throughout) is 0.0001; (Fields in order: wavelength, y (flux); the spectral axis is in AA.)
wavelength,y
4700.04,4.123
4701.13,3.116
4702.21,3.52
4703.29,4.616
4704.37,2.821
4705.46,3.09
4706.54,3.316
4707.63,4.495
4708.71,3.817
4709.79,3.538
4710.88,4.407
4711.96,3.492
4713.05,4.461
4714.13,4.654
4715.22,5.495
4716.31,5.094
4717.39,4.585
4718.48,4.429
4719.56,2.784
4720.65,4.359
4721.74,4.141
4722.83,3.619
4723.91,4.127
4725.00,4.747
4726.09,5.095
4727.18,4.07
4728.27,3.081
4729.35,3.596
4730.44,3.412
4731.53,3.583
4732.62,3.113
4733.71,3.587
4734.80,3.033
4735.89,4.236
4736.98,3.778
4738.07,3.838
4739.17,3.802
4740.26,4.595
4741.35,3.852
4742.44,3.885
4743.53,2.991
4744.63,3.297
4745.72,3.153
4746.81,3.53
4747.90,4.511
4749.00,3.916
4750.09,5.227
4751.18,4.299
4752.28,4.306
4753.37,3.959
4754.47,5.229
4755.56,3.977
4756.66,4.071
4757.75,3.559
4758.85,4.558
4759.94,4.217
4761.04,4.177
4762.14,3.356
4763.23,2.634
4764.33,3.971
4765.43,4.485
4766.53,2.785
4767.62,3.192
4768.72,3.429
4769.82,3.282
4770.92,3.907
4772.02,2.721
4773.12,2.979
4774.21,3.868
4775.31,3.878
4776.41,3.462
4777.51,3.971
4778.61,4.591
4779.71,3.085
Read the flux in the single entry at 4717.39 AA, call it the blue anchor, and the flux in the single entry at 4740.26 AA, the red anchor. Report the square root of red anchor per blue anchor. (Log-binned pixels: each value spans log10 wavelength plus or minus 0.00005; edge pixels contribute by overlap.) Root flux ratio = 1.00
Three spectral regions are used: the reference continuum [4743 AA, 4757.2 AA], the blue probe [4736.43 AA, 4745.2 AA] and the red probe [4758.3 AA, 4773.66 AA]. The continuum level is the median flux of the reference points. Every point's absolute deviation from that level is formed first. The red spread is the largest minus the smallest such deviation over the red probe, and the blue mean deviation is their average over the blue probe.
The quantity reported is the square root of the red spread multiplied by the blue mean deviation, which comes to 0.71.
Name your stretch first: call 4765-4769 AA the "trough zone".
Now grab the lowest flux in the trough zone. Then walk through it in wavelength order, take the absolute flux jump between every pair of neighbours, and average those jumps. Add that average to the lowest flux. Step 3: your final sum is 3.57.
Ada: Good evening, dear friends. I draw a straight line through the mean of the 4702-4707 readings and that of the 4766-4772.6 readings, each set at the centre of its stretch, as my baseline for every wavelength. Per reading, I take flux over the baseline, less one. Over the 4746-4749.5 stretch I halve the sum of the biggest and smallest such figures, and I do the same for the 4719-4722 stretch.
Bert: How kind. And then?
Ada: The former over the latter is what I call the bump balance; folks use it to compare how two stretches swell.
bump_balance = 4.6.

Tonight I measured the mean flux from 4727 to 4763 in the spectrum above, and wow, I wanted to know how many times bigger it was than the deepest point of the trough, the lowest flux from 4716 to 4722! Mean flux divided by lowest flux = 1.39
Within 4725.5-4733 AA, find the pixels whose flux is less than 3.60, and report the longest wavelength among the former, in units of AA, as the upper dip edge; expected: 4732.62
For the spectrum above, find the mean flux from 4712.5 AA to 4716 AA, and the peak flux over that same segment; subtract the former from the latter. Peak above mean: 0.62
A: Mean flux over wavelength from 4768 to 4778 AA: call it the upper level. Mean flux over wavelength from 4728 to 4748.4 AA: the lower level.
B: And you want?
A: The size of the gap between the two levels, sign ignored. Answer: 0.1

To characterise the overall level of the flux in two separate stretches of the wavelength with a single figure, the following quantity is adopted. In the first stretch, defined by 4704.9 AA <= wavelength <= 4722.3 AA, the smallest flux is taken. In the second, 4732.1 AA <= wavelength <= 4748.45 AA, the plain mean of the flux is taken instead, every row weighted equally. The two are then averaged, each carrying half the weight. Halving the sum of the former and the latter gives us 3.23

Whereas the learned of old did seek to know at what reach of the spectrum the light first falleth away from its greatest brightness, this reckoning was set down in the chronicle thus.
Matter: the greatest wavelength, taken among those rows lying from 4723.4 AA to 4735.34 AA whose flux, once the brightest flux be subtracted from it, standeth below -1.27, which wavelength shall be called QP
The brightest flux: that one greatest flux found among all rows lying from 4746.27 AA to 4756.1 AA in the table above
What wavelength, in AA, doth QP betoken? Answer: 4734.80 AA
